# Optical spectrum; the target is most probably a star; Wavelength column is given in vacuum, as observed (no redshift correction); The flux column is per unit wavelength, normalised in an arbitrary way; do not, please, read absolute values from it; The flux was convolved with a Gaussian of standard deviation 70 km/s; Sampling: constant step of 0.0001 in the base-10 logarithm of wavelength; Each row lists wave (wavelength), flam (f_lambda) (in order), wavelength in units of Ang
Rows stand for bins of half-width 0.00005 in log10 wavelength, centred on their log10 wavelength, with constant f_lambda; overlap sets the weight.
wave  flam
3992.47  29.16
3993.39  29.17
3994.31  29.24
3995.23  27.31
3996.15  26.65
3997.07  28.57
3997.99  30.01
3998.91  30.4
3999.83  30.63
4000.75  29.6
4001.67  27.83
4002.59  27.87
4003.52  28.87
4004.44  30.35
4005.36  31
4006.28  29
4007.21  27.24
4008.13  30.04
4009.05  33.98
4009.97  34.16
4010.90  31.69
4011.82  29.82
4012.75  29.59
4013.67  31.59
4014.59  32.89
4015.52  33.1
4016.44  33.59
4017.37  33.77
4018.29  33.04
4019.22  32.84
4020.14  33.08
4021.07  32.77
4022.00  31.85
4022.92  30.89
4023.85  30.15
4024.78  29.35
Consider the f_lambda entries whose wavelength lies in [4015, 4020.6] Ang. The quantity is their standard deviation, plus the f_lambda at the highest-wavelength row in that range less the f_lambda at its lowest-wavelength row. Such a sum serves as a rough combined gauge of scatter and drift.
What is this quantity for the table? 0.3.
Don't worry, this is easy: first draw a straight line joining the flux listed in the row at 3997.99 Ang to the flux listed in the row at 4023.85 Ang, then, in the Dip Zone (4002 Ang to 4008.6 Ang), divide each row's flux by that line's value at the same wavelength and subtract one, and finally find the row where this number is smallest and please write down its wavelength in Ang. 4007.21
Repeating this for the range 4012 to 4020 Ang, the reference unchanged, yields 4012.75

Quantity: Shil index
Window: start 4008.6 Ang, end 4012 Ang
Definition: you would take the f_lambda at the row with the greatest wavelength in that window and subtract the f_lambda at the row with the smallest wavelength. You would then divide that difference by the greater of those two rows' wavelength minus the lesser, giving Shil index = -1.5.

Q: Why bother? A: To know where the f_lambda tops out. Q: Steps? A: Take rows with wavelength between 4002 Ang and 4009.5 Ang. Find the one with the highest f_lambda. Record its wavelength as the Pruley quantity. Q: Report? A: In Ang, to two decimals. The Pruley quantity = 4009.05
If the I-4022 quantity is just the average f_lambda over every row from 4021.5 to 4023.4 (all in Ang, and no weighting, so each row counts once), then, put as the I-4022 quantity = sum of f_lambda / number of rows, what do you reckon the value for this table 31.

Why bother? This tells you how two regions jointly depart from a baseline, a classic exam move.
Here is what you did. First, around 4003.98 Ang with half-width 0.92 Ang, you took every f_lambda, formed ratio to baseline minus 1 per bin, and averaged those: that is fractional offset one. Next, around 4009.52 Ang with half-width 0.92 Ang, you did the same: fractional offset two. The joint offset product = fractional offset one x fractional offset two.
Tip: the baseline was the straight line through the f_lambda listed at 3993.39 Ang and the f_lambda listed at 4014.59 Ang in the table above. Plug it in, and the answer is -0.0030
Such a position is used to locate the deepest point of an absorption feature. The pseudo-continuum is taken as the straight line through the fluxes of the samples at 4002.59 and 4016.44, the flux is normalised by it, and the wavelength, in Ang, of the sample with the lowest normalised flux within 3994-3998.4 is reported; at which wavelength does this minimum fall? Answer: 3996.15 Ang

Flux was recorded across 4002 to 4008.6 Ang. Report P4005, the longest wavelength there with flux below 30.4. 4008.13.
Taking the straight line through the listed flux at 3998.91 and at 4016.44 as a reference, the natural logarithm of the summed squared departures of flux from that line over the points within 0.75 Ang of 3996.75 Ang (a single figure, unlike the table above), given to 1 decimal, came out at 2.5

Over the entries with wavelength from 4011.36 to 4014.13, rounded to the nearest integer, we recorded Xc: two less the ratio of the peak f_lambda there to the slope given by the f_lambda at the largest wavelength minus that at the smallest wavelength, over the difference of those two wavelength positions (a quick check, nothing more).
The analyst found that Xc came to -31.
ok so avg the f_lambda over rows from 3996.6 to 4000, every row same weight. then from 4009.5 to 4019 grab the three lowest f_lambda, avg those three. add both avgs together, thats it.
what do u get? 60.2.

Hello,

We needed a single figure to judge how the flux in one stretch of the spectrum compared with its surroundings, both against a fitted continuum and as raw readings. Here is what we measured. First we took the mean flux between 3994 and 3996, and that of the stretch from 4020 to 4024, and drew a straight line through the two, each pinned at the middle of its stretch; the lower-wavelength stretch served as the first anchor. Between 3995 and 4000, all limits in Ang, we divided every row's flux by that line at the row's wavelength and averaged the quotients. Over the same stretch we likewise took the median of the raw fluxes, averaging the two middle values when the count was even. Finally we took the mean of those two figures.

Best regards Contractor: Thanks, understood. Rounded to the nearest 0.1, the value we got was 15.2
